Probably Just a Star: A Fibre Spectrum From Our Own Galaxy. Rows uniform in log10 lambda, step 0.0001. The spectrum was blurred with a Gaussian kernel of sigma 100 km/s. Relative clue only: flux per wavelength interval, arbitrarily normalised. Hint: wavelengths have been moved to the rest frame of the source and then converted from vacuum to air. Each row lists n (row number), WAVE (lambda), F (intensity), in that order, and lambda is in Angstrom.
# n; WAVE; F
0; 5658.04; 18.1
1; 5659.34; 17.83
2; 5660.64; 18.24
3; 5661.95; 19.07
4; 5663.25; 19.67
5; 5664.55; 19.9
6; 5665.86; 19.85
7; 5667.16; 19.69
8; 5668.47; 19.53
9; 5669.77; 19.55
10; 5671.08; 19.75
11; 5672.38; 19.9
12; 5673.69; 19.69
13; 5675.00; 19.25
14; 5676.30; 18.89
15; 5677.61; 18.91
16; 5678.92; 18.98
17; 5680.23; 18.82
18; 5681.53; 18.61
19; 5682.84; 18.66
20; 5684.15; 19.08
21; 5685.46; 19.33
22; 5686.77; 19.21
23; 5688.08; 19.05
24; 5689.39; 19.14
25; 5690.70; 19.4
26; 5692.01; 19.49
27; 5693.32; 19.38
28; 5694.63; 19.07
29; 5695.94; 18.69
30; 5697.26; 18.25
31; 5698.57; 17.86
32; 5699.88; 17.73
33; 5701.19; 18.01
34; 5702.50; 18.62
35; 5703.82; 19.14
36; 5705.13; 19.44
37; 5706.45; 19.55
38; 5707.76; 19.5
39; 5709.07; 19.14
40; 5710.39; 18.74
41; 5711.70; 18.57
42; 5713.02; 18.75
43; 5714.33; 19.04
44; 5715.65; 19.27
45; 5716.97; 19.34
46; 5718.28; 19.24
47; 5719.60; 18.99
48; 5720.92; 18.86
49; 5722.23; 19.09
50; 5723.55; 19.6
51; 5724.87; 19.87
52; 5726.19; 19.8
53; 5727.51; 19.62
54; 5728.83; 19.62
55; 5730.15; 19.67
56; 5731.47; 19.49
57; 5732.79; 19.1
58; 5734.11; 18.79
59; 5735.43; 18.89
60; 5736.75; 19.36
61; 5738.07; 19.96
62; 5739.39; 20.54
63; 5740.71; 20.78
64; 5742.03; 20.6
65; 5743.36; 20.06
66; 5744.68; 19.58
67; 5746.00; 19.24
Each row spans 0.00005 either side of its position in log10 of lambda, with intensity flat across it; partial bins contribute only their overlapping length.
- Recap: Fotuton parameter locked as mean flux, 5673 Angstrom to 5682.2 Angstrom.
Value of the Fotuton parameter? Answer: 19.0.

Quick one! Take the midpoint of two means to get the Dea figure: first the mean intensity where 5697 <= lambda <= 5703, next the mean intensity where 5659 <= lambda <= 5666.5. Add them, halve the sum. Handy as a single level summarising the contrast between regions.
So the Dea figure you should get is 18.6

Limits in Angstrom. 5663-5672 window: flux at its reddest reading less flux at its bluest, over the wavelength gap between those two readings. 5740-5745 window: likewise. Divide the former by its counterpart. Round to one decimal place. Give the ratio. 0.0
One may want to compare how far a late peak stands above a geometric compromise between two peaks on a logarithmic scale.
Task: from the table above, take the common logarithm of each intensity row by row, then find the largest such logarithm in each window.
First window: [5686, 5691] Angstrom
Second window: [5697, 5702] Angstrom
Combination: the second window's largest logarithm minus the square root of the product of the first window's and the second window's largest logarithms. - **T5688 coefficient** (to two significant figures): -0.013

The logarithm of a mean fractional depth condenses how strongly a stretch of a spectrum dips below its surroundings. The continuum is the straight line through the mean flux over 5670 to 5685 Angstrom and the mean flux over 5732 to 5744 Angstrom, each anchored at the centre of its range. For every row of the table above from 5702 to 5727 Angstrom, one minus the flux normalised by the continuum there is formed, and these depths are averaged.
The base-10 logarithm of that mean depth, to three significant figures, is -1.75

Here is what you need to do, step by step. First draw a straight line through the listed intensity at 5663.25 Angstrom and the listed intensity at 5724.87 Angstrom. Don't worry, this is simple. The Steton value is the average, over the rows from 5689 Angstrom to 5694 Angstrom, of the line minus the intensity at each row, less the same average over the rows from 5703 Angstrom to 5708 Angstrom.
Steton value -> 0.0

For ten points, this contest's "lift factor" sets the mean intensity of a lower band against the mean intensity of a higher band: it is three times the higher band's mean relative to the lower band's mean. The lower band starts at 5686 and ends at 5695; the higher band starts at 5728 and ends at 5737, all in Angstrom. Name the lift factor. 3.00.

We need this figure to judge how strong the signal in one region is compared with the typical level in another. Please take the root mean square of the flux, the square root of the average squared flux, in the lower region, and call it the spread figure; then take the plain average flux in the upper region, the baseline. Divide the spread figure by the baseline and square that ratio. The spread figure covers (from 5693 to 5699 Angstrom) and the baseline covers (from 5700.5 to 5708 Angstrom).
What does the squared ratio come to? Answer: 0.96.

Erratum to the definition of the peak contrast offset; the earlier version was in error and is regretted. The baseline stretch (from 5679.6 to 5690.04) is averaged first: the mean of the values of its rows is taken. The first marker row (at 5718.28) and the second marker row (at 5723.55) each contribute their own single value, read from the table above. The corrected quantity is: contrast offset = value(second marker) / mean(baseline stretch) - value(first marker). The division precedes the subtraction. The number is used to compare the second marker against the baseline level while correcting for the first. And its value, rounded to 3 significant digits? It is -18.2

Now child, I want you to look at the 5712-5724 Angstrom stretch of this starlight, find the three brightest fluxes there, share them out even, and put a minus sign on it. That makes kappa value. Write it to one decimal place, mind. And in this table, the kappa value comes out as -19.4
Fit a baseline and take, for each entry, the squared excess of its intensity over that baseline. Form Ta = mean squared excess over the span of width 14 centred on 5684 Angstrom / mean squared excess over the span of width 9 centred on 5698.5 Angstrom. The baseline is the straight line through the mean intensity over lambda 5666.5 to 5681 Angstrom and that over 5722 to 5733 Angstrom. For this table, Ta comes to 0.1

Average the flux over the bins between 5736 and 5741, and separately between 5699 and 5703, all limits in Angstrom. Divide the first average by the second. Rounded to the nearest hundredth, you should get 1.11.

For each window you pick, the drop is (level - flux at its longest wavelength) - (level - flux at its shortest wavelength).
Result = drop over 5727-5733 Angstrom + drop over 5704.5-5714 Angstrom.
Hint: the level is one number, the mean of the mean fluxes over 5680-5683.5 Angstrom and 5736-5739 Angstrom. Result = 1.2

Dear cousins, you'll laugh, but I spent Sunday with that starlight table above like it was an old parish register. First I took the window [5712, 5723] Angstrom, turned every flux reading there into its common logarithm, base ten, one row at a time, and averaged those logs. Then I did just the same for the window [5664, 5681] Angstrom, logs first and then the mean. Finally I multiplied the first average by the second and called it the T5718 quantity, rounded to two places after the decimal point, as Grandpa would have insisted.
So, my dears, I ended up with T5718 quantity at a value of 1.65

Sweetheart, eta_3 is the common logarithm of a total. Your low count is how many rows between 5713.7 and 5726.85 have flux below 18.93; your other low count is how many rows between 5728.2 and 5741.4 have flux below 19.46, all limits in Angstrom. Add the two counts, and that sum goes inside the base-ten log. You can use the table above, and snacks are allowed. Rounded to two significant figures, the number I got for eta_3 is 0.70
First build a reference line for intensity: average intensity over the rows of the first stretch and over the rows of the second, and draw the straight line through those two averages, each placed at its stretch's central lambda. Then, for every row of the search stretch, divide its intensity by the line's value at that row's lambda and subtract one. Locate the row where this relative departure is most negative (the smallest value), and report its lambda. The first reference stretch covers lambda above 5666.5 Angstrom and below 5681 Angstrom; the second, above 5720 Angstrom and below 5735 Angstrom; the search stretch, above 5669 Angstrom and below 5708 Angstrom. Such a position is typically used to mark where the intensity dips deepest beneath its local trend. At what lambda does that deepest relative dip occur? 5699.88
